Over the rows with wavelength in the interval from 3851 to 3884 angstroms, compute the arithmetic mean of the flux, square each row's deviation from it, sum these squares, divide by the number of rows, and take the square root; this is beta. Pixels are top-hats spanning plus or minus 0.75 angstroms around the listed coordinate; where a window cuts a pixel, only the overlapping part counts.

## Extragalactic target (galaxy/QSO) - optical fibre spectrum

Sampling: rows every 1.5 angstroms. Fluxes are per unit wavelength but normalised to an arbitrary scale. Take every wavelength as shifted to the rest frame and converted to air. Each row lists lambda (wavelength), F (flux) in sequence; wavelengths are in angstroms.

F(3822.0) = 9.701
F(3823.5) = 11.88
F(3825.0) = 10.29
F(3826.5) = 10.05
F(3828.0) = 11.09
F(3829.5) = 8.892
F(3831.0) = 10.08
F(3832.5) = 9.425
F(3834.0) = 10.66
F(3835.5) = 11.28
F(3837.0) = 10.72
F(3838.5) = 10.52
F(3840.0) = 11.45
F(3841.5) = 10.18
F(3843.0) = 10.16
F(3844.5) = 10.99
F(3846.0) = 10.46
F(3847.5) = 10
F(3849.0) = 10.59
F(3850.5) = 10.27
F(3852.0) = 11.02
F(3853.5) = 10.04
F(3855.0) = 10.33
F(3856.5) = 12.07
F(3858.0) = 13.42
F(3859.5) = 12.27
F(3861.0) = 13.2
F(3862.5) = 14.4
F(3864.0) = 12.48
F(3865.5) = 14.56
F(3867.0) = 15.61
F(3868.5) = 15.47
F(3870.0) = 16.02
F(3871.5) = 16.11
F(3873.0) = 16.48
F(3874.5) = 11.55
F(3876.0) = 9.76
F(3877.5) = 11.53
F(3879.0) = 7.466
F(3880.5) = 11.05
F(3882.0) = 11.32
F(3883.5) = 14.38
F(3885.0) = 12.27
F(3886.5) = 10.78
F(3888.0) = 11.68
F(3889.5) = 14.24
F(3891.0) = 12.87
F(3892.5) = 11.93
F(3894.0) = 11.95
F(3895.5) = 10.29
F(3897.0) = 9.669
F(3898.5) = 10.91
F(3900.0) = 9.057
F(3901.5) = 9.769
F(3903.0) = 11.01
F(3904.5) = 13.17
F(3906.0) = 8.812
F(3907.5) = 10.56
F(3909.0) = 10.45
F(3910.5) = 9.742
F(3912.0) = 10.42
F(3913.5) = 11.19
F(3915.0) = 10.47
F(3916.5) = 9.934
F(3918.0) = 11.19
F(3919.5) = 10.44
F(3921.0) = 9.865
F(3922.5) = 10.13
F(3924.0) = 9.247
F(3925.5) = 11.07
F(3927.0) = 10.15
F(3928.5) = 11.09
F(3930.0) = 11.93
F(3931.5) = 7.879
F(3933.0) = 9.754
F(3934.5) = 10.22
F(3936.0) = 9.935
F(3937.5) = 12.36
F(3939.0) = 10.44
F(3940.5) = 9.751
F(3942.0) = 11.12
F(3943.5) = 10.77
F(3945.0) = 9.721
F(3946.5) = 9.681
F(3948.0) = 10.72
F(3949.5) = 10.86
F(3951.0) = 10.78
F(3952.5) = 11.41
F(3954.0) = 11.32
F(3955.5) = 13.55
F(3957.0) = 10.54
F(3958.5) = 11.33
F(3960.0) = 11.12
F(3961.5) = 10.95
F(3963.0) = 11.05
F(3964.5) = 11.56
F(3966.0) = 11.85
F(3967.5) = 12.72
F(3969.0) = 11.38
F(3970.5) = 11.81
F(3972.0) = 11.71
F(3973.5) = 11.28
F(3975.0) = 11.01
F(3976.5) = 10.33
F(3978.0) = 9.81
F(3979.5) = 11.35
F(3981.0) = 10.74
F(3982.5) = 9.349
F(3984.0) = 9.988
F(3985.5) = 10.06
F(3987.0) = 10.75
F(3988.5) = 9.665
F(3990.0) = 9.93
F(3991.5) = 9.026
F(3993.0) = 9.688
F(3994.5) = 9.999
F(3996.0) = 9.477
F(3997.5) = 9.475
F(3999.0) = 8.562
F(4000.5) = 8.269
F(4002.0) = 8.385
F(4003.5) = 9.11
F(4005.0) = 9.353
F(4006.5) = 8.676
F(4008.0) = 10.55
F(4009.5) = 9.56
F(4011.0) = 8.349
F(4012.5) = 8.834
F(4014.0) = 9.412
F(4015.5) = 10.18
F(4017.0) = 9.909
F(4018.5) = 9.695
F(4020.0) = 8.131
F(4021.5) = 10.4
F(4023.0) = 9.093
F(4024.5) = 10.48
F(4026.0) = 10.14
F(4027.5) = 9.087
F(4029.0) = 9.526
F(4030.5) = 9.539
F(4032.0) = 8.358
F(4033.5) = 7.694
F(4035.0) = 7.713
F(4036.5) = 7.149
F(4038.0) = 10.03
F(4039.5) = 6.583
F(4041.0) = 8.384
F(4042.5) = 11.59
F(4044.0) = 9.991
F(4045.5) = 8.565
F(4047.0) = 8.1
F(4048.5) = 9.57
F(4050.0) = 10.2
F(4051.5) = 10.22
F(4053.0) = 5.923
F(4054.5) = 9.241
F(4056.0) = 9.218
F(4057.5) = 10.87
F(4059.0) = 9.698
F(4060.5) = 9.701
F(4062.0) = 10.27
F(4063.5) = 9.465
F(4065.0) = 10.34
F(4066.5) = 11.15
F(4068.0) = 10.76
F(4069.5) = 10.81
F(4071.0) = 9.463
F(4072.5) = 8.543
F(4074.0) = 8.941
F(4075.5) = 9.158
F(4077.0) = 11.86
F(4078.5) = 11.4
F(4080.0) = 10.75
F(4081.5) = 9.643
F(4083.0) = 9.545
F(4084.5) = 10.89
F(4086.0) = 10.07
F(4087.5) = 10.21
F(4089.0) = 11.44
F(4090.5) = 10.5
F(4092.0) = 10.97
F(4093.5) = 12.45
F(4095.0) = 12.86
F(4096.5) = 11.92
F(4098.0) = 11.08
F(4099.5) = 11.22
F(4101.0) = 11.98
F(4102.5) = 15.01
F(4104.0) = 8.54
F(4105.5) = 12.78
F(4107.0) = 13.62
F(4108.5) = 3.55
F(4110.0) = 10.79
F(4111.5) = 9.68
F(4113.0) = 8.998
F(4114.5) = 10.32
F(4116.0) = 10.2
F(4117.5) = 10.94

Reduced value 2.36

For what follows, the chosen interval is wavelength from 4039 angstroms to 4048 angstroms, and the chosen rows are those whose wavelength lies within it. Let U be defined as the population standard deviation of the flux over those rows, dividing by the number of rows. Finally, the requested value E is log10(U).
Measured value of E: 0.20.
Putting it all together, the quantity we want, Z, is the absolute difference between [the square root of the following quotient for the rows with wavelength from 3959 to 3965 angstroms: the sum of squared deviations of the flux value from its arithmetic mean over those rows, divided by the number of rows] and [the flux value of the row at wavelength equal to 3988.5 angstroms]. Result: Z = 9.4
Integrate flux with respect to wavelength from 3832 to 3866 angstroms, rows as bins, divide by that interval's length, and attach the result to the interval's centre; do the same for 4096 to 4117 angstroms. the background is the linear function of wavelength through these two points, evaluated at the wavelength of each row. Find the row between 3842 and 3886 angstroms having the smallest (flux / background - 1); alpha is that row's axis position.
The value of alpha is 3879.0 angstroms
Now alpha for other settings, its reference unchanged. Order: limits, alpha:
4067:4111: 4108.5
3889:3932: 3931.5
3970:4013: 4000.5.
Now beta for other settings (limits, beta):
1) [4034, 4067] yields 1.43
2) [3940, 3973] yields 0.88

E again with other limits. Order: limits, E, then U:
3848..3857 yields -0.17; 0.68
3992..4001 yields -0.21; 0.62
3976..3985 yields -0.19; 0.65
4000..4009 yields -0.11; 0.77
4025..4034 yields -0.09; 0.81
